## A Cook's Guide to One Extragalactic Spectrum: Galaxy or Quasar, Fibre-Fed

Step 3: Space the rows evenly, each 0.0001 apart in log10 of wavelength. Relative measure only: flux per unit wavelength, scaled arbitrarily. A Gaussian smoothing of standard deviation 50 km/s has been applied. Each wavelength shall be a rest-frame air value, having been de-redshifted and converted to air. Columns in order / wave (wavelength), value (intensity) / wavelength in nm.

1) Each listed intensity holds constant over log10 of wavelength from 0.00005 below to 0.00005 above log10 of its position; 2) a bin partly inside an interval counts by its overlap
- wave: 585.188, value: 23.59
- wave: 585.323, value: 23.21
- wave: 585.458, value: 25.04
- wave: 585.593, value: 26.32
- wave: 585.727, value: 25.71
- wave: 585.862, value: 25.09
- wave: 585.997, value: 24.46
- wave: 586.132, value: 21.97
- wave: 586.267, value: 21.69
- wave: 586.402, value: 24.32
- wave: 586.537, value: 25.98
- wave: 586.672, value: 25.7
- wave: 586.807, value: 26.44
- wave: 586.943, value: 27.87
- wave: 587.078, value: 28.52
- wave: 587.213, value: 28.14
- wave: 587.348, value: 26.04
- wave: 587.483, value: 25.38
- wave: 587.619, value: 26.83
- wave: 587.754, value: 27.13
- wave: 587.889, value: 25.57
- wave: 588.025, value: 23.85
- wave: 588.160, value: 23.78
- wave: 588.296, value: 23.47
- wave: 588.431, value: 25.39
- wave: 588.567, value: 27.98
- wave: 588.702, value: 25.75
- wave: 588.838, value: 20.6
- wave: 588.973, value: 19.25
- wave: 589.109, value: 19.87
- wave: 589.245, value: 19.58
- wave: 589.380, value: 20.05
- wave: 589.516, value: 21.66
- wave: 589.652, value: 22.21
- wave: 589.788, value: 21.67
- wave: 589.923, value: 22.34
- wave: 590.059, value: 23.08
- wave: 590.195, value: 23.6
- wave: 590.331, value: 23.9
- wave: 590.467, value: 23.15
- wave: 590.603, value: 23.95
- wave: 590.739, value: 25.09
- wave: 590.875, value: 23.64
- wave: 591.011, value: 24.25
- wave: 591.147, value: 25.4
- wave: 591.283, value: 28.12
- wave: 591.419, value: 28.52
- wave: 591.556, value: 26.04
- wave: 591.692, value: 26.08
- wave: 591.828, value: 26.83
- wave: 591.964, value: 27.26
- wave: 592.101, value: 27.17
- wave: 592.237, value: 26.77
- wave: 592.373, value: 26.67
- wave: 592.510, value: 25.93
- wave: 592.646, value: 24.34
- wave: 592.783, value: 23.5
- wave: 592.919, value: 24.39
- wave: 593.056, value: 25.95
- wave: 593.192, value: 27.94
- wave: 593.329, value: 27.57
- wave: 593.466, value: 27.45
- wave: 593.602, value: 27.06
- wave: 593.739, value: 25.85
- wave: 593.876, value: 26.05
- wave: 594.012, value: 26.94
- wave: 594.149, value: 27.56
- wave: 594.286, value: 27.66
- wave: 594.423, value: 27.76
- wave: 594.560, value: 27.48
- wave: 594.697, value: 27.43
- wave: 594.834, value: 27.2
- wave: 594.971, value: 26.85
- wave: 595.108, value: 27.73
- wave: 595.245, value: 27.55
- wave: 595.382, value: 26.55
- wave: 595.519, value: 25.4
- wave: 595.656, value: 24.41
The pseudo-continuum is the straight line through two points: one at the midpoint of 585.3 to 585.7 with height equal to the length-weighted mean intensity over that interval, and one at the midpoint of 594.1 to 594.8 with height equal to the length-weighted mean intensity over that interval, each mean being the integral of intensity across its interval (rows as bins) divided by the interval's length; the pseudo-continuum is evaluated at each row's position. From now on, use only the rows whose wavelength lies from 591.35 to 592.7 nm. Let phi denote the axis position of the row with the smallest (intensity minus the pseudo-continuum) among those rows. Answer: 592.646 nm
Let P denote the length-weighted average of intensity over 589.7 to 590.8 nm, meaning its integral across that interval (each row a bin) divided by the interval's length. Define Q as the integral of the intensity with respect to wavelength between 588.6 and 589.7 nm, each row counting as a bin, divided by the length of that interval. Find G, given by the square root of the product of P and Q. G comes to 22.3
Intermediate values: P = 23.3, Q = 21.3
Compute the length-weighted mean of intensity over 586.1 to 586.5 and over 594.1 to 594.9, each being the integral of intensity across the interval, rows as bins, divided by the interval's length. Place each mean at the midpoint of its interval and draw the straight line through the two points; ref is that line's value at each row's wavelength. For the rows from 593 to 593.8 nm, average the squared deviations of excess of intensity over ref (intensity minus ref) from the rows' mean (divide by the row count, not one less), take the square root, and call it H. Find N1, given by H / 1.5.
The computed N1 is 0.56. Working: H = 0.8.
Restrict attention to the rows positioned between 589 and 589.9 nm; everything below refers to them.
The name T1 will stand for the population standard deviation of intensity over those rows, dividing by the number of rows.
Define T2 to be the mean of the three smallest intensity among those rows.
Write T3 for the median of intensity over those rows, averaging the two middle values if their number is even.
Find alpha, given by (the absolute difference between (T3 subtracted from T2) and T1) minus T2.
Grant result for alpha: -17.8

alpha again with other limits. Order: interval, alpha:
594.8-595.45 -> -26.1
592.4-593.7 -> -20.7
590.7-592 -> -21.1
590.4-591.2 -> -22.3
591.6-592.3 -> -25.9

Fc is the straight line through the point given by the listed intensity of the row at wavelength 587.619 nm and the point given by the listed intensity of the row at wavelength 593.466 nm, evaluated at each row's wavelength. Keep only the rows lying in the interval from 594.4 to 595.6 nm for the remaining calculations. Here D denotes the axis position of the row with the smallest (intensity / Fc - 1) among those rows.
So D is 595.519 nm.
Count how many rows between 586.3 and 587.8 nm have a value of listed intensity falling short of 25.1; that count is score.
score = 1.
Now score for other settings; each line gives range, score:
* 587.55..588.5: 3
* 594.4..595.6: 0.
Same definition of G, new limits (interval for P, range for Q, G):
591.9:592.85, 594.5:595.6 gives 26.5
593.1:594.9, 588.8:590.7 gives 24.4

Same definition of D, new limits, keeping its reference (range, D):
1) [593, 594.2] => 593.739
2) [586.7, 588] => 587.483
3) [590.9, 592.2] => 591.011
